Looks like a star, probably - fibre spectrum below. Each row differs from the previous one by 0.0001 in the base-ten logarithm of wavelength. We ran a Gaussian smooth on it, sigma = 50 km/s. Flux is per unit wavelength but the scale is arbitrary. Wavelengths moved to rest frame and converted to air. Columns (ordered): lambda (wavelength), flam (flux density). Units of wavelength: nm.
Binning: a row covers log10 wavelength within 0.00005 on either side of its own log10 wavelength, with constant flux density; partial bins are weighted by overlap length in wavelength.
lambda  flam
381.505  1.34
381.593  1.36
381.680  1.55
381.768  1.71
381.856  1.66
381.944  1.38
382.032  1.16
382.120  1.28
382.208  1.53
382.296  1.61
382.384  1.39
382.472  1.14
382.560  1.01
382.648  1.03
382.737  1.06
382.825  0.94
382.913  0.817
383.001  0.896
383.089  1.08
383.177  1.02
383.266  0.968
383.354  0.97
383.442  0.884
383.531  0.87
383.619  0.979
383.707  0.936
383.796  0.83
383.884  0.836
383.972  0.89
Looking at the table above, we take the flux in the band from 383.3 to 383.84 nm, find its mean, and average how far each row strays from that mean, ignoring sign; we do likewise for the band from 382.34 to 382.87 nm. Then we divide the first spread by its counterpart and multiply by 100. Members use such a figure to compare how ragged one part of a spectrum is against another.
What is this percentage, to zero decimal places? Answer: 44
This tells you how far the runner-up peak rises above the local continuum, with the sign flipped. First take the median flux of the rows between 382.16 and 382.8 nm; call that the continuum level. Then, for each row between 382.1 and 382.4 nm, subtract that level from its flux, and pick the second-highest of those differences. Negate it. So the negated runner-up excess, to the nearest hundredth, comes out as -0.39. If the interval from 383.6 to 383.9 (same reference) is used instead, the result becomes 0.20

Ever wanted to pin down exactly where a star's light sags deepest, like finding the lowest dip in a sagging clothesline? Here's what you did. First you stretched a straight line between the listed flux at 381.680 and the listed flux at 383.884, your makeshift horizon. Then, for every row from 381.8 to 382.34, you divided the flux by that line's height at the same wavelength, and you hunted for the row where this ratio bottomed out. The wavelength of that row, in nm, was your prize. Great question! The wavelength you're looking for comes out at 382.032 nm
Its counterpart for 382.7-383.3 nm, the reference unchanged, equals 382.913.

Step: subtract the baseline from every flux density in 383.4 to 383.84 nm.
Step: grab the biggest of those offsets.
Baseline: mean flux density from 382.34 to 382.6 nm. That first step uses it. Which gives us -0.20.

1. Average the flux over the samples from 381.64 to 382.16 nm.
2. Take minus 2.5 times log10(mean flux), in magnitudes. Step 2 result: -0.41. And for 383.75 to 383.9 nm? 0.20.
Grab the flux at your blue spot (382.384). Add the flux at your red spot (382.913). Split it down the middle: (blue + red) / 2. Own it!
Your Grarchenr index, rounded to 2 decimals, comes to 1.10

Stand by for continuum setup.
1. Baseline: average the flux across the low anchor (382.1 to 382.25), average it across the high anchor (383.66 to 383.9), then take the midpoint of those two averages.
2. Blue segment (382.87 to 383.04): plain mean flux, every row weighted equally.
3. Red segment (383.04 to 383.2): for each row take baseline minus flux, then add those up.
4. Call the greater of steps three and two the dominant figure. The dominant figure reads 0.86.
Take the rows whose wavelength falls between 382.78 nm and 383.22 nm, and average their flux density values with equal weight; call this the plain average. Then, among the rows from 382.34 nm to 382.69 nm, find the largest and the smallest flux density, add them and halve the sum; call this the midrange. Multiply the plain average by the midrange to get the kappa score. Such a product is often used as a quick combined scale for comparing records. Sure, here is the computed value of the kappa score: 1.14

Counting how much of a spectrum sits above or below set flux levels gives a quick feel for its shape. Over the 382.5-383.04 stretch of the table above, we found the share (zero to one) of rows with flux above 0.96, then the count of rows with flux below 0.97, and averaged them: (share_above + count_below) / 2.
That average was 1.75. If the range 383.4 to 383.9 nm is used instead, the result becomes 2.58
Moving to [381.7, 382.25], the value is 0.50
